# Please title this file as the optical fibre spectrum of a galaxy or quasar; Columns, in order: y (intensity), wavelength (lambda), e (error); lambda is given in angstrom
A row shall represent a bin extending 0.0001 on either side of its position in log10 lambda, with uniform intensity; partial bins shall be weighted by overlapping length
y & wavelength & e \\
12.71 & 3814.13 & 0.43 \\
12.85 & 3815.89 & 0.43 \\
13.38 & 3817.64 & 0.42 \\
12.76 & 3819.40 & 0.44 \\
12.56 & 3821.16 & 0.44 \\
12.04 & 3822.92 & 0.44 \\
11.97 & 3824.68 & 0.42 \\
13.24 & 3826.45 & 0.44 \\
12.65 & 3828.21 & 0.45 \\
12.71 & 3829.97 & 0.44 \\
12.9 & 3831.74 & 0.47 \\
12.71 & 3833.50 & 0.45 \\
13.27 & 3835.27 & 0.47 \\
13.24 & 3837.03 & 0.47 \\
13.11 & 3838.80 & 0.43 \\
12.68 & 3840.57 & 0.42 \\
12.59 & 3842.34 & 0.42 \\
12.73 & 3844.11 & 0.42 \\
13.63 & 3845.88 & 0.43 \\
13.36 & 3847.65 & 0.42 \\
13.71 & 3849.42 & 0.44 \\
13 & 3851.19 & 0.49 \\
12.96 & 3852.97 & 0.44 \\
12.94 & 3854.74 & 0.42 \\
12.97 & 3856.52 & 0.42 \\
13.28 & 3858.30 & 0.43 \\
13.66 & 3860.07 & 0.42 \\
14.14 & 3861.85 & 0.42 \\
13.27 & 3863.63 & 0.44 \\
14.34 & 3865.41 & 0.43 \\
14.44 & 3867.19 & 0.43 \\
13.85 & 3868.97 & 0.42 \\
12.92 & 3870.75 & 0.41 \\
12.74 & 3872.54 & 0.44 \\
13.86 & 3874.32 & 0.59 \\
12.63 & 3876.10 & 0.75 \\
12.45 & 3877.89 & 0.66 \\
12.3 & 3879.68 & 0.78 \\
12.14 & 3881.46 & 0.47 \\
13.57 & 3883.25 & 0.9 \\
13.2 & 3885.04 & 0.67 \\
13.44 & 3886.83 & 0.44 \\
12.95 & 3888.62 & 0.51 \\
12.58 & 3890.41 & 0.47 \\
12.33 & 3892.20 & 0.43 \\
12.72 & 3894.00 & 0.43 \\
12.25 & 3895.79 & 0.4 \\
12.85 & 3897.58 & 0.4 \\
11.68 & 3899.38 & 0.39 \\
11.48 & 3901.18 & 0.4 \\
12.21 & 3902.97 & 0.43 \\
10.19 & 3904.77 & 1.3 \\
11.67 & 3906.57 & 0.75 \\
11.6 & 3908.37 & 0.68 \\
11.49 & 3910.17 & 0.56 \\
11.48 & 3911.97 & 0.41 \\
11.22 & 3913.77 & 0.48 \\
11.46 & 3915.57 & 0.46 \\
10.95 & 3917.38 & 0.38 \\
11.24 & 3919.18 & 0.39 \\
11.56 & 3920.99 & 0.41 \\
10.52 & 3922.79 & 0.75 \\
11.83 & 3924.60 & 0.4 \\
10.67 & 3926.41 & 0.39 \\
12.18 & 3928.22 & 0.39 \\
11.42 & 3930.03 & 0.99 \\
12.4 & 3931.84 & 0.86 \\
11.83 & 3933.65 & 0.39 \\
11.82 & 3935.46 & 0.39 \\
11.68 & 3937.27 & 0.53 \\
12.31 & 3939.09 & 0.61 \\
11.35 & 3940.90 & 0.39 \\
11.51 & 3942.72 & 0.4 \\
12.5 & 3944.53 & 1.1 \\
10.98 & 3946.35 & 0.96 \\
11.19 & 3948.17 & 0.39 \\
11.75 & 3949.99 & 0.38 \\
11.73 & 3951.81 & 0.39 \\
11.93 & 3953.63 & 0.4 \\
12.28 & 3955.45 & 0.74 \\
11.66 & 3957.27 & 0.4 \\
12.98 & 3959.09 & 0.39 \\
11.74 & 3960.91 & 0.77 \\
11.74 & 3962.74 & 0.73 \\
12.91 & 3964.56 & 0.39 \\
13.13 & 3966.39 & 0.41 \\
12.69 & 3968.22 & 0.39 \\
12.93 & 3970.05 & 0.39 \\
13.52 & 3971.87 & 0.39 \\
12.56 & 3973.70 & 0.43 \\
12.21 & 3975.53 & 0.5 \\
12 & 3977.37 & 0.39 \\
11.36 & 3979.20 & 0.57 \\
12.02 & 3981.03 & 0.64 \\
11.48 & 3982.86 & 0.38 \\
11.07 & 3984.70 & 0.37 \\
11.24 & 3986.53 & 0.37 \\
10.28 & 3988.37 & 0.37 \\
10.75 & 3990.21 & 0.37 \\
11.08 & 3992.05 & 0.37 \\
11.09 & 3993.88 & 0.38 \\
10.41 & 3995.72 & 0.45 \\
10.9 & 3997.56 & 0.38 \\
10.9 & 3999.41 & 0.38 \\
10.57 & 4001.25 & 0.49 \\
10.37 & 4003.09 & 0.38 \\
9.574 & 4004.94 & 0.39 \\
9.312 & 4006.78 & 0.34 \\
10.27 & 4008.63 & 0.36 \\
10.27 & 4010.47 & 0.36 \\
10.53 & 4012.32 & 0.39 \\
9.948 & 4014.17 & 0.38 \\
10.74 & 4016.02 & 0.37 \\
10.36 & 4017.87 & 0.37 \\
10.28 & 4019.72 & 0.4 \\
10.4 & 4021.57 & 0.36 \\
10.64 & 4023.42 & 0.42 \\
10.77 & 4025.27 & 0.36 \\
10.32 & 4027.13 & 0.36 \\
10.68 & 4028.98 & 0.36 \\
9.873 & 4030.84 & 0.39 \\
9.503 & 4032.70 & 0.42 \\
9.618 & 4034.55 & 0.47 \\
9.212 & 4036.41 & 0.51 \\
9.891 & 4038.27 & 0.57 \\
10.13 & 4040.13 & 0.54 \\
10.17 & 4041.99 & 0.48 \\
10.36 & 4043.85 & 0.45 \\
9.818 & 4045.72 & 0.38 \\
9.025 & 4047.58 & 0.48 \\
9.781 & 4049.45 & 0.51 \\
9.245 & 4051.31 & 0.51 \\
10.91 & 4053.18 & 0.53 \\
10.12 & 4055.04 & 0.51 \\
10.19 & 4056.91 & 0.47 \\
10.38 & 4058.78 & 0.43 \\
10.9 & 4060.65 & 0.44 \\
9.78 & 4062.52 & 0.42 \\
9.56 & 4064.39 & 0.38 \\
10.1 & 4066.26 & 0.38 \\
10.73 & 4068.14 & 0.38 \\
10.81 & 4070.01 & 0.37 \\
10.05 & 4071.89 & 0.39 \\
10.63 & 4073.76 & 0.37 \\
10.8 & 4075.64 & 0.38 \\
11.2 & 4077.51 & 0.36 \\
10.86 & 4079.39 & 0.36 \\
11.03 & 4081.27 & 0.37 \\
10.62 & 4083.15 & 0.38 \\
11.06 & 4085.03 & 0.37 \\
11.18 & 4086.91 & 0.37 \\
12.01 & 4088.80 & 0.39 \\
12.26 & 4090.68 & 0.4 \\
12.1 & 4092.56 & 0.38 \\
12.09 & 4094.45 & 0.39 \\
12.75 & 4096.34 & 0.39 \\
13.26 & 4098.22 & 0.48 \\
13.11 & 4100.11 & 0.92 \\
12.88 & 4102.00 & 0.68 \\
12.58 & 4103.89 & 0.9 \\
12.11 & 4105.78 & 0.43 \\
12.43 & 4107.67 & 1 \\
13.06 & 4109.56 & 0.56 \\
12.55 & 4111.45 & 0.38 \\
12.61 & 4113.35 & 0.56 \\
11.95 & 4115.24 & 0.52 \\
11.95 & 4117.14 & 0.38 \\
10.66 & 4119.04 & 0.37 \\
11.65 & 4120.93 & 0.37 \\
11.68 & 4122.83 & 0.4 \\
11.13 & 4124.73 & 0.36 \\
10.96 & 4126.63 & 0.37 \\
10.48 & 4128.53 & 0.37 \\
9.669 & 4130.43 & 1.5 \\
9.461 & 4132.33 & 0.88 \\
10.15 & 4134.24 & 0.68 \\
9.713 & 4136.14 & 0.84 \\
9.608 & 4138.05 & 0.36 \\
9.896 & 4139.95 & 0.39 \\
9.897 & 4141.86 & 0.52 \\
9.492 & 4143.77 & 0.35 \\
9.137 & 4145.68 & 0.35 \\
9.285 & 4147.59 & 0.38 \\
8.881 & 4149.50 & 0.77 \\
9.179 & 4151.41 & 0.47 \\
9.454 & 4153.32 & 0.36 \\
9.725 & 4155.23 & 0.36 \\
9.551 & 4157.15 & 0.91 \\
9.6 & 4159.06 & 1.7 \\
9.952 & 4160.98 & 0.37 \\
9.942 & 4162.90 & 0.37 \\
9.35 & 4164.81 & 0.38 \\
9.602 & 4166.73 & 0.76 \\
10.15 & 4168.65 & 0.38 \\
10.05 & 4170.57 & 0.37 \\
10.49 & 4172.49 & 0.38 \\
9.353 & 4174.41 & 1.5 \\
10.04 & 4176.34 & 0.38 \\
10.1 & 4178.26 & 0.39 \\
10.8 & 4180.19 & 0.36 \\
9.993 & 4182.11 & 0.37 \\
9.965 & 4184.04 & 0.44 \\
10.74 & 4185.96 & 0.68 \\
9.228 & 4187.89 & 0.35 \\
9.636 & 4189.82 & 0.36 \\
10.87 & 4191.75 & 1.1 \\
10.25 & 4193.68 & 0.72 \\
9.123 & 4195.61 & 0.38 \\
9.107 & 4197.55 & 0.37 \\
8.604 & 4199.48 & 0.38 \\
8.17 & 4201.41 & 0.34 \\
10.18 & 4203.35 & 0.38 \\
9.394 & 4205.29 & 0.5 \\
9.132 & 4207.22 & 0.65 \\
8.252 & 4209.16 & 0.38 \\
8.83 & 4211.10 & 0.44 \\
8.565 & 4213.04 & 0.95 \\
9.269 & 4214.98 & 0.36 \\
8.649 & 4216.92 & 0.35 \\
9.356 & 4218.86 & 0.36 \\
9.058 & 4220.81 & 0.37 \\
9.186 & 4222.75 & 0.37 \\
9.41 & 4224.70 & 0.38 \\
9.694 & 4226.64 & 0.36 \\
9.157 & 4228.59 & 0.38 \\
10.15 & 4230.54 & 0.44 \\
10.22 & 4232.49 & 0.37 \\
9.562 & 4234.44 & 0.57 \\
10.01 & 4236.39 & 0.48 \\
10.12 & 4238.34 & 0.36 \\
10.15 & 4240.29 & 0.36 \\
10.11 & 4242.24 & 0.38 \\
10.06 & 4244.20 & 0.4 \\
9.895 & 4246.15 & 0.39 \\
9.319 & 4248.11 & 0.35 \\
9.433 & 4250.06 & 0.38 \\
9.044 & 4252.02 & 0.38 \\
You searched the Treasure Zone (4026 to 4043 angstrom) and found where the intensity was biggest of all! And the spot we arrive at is 4028.98 angstrom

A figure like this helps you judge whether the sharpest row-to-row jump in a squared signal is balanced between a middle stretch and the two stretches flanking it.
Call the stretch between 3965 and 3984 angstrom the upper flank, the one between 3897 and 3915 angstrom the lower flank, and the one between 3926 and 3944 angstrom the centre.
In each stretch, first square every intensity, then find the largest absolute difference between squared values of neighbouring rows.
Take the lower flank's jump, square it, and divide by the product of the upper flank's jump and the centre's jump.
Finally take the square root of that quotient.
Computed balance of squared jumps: 1.5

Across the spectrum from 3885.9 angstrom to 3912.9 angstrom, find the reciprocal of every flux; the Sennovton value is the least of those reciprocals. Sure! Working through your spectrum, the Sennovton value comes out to 0.074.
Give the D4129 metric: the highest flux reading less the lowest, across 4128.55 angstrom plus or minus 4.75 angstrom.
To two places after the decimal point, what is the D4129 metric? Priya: 1.67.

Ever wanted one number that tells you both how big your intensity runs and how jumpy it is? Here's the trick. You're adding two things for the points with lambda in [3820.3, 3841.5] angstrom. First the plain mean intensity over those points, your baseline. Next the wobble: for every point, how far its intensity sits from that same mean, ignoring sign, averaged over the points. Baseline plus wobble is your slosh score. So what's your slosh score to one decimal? 13.1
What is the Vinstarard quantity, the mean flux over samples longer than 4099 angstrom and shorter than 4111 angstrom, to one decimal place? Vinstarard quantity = 12.7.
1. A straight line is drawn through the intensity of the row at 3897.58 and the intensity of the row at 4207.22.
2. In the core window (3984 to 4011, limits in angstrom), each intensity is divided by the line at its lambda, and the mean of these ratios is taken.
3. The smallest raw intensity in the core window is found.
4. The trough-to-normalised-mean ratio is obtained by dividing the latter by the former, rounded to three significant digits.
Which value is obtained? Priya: 10.3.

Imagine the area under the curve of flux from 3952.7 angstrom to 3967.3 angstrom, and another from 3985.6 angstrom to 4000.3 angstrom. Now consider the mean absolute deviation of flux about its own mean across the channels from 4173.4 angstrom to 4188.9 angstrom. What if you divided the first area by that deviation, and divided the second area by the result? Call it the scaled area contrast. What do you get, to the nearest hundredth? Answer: 0.35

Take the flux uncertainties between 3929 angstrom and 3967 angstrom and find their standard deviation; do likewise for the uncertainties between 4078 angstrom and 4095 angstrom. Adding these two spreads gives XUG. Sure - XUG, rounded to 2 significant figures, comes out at 0.25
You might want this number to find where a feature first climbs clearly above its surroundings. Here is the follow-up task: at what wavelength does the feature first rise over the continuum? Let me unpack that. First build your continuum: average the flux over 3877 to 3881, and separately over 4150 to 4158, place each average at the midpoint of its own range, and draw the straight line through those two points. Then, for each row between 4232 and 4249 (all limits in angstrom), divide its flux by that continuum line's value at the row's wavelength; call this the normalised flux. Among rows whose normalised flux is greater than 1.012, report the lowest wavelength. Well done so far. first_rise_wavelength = 4232.49 angstrom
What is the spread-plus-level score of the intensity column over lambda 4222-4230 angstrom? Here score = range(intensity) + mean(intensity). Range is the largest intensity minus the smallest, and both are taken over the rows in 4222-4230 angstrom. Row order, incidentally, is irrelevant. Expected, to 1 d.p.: 9.9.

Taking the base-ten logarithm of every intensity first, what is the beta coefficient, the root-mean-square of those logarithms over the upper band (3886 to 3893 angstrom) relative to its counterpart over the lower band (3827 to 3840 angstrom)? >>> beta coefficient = 0.996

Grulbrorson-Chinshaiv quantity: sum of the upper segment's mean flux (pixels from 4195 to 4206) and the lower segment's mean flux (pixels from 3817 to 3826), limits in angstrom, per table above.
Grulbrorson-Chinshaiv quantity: 21.6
